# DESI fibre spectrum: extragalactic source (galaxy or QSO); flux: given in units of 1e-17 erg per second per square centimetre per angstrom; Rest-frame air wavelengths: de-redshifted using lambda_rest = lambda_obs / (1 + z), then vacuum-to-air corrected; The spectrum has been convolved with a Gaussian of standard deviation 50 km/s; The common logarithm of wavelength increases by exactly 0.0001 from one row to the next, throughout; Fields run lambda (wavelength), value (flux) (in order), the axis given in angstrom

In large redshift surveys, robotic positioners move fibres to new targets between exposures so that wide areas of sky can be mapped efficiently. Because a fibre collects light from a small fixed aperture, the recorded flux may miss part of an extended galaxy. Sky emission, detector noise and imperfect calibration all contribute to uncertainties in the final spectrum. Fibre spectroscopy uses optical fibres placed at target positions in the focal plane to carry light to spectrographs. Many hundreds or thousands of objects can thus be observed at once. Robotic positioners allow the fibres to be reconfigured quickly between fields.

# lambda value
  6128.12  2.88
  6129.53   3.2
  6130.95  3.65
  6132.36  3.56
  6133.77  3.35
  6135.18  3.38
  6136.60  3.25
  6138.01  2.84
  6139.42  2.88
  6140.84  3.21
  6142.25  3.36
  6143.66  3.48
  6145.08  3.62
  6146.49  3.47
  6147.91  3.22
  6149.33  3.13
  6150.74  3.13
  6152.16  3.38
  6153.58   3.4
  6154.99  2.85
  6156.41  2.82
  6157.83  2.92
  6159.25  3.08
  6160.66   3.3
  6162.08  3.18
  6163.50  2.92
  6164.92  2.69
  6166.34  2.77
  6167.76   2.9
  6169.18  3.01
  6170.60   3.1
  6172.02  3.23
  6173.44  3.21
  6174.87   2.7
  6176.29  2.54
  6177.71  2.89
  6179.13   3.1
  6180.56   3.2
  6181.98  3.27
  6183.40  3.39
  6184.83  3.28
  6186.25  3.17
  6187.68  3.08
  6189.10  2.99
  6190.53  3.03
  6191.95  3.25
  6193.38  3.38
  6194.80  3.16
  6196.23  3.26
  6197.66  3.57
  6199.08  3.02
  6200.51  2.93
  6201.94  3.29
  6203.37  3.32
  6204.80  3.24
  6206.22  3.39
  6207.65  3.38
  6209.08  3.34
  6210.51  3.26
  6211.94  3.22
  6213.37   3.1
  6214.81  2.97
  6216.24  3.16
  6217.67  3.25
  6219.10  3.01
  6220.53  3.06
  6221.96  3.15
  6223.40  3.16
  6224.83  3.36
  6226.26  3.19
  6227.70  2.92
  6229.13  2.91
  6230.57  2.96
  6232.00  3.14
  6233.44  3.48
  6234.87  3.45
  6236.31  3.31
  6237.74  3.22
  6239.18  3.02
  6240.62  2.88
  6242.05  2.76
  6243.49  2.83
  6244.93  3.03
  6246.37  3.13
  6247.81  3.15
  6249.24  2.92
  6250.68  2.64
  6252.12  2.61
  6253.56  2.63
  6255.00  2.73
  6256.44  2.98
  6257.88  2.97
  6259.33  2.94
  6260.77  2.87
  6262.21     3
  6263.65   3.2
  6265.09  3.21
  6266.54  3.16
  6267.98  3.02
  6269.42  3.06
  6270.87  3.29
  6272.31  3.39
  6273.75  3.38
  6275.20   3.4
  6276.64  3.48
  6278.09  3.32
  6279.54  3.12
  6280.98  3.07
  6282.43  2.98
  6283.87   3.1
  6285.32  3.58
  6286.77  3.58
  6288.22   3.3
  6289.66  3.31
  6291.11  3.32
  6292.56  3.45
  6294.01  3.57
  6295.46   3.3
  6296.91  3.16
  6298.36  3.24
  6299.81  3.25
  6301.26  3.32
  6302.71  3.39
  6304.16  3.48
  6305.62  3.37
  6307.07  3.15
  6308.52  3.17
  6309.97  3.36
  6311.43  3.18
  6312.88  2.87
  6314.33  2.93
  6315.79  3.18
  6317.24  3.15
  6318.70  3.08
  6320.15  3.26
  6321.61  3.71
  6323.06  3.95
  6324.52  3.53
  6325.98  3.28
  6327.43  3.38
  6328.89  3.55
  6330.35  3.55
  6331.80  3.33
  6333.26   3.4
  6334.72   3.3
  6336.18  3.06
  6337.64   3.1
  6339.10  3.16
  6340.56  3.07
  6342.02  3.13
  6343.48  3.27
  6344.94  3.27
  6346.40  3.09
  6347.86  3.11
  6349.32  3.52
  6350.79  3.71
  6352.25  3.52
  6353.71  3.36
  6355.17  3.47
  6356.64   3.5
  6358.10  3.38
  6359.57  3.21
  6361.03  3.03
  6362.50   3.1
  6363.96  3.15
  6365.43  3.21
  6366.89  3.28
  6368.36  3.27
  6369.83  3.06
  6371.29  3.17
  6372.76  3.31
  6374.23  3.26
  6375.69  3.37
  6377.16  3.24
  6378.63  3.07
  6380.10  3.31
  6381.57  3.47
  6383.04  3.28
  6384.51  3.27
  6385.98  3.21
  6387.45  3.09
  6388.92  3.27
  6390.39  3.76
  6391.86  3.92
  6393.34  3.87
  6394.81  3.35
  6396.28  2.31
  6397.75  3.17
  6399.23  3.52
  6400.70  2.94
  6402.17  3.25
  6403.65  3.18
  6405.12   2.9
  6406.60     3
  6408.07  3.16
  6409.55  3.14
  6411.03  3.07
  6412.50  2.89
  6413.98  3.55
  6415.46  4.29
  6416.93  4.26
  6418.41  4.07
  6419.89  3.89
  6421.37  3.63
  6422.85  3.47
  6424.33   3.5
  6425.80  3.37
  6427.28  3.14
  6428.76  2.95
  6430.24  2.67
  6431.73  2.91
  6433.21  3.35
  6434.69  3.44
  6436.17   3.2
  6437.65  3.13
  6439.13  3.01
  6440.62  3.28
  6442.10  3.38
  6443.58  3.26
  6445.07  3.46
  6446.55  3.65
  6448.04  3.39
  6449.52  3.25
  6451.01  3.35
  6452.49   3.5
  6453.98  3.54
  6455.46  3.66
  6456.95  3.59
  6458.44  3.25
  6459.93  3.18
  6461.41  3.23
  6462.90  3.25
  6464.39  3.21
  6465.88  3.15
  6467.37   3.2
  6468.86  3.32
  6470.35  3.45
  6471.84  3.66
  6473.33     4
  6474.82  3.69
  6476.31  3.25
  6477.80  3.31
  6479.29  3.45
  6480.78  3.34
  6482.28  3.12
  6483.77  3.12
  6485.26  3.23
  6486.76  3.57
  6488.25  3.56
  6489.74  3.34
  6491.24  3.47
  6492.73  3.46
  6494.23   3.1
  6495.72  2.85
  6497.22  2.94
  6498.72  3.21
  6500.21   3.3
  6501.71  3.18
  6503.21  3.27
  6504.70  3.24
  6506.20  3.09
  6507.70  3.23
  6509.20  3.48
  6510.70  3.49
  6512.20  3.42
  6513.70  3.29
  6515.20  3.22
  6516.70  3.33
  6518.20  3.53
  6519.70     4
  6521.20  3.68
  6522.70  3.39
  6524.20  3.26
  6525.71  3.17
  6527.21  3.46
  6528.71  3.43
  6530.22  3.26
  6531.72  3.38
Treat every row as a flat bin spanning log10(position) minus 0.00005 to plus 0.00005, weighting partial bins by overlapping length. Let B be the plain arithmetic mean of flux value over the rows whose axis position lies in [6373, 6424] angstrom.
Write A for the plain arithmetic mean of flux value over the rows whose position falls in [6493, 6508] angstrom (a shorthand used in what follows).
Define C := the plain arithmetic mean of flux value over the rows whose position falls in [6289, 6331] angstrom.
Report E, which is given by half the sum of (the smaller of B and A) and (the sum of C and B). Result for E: 4.92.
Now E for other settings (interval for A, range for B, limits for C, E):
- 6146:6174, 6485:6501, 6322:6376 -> 4.83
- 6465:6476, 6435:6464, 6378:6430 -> 5.02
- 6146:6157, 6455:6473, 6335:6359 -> 4.91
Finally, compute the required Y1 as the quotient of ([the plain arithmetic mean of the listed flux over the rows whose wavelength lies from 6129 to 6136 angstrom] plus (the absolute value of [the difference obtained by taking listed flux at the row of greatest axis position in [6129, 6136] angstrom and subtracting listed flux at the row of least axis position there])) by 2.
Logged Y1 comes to 1.80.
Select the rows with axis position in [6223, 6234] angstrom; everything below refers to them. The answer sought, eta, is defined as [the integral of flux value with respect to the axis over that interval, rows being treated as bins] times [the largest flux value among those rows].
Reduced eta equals 120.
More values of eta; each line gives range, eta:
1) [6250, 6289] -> 435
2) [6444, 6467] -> 284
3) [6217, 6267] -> 528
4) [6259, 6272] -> 133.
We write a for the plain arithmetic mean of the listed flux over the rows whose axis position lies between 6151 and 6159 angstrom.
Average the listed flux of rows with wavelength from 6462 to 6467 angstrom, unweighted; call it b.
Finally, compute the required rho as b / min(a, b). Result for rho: 1.04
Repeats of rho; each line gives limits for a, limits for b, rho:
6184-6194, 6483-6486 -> 1.00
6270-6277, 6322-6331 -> 1.04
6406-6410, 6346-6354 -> 1.09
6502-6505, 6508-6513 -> 1.06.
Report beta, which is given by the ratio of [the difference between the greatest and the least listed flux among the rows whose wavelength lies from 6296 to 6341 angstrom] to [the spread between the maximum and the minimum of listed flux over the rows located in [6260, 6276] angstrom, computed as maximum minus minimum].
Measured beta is 2.04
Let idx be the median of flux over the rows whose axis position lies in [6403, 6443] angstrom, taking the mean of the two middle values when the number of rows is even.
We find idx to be 3.20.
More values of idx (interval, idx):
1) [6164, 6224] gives 3.16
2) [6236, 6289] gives 3.07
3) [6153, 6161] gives 3.00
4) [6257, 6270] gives 3.02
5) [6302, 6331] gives 3.32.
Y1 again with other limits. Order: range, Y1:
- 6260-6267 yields 1.69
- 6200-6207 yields 1.85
